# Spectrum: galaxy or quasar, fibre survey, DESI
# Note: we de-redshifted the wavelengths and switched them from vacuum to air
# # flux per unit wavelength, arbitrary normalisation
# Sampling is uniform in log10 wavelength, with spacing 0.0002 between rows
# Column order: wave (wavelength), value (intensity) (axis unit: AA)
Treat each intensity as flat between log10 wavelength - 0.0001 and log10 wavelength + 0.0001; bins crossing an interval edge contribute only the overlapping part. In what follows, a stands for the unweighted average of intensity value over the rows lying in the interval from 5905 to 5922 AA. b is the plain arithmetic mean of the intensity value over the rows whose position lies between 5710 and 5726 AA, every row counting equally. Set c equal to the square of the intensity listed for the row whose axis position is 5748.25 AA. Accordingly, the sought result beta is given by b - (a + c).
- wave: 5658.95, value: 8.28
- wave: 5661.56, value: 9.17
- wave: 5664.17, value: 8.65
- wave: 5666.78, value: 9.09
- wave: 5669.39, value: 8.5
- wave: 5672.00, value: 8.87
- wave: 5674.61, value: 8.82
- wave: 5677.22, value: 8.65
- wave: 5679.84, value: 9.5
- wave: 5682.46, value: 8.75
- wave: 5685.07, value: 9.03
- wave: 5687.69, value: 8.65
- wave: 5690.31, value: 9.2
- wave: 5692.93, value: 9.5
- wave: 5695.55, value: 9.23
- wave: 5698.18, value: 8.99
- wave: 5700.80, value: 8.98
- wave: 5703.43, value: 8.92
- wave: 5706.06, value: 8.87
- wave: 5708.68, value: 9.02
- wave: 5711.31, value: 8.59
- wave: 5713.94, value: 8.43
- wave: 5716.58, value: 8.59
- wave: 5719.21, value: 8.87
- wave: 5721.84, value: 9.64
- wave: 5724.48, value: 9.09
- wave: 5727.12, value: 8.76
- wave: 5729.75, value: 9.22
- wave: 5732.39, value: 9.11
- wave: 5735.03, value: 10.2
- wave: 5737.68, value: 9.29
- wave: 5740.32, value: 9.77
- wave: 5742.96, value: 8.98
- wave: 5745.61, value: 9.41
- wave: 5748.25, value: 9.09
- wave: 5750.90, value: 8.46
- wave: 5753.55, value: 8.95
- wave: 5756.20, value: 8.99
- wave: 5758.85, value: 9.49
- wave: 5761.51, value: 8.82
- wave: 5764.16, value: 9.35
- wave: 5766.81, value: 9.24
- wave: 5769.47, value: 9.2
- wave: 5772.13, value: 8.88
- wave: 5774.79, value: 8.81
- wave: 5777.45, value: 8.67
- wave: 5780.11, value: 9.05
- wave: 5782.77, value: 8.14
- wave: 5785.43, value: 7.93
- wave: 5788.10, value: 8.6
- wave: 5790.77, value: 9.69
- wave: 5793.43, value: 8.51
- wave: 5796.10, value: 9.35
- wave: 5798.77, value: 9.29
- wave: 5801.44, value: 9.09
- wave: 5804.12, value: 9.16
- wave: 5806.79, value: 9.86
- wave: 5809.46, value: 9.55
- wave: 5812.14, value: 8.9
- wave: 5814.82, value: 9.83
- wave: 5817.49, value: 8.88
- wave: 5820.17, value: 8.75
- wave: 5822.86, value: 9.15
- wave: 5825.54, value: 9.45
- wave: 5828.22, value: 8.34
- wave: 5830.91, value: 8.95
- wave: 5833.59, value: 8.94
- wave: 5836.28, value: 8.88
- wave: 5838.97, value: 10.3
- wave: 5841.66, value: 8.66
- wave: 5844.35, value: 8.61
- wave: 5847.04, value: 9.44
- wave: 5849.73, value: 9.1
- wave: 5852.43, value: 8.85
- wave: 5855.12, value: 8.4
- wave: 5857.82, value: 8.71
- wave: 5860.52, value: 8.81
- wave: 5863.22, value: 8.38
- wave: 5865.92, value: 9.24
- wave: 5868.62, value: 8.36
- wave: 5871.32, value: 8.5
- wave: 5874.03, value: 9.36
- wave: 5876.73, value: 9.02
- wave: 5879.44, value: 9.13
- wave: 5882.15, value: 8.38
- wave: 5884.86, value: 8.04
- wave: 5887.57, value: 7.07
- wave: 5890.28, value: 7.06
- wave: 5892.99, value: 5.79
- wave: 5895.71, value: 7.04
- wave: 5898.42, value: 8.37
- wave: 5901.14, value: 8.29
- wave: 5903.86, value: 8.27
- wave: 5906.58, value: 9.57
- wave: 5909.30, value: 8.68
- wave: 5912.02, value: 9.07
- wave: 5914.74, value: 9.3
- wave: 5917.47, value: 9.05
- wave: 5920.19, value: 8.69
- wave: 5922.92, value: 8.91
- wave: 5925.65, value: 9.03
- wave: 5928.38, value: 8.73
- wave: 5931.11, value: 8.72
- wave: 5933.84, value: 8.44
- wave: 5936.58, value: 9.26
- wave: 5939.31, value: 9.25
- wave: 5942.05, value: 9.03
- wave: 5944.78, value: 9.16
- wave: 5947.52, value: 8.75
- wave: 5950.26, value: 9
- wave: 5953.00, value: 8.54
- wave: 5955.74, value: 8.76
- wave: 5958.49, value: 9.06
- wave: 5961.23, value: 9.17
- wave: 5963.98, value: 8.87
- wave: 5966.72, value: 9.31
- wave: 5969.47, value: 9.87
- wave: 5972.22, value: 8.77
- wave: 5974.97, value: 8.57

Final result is -83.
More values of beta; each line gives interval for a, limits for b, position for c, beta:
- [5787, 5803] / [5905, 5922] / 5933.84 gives -71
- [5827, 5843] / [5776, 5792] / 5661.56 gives -84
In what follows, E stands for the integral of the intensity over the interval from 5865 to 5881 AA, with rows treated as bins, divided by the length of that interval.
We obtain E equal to 8.92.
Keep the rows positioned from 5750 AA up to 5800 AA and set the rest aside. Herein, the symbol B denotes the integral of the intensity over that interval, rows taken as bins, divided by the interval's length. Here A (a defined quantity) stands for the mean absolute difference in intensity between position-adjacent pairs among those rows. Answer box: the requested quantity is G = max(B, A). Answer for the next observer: 8.92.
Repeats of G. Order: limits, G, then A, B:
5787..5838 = 9.12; 0.53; 9.12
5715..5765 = 9.16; 0.52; 9.16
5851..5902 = 8.25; 0.58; 8.25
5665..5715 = 8.93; 0.31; 8.93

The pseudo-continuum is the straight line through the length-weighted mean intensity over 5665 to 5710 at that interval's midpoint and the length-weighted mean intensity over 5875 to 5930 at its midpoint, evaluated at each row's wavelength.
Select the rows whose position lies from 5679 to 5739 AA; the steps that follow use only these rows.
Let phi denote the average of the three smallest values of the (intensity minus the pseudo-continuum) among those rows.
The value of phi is -0.4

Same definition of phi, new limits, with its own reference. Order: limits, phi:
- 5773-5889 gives -0.9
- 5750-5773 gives -0.1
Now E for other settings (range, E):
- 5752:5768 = 9.13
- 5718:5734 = 9.14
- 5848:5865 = 8.74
